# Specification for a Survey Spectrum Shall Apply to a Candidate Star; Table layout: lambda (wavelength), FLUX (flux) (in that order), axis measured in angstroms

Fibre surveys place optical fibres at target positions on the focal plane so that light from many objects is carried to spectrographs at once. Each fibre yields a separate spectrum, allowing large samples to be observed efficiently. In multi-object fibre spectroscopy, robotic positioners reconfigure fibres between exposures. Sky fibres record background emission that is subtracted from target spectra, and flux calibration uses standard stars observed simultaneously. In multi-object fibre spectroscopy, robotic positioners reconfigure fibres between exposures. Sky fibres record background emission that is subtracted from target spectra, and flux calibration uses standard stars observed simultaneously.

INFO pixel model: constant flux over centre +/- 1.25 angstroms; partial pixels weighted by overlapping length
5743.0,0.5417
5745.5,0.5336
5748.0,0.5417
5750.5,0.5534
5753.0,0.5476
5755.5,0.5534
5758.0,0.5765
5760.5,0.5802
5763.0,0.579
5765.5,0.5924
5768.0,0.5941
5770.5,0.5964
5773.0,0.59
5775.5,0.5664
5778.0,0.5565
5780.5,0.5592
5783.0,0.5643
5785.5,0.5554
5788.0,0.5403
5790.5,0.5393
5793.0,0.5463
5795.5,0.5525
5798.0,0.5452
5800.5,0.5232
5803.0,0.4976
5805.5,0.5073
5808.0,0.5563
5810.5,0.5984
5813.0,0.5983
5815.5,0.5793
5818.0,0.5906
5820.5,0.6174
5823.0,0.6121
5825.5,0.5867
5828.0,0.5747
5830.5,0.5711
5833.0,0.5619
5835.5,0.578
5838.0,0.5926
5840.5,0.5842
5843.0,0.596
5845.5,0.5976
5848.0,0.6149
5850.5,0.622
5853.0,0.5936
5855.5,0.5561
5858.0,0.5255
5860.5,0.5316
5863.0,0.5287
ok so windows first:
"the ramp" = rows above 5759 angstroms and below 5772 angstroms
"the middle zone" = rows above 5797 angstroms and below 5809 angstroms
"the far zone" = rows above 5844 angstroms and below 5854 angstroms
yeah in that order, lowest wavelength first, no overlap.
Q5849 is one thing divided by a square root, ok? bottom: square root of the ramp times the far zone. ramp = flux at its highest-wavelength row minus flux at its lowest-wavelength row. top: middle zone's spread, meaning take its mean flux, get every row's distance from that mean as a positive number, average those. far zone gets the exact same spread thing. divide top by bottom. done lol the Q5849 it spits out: 1.5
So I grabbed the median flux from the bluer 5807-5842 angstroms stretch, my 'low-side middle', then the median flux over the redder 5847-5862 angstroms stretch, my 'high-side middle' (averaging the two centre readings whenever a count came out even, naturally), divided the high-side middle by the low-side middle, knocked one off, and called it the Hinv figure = -0.018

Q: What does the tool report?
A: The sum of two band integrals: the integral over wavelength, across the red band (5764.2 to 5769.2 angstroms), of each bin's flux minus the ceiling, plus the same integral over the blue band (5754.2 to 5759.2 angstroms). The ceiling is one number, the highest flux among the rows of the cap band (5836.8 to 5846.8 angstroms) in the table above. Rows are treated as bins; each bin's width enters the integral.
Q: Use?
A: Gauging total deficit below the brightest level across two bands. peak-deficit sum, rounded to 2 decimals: -0.19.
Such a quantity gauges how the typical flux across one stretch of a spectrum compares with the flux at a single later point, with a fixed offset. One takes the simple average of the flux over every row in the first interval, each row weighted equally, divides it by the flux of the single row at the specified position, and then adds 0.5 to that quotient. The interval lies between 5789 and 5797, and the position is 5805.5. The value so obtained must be 1.58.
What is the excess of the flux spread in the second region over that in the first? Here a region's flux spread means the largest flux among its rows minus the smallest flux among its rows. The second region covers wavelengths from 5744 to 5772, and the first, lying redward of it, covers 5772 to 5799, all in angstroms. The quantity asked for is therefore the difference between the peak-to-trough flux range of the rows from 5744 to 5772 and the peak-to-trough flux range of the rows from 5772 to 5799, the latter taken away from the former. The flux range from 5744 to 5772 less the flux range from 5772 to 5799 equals 0.012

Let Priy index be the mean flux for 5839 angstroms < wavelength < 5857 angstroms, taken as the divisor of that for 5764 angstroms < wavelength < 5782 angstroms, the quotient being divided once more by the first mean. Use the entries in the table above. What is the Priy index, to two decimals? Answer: 1.64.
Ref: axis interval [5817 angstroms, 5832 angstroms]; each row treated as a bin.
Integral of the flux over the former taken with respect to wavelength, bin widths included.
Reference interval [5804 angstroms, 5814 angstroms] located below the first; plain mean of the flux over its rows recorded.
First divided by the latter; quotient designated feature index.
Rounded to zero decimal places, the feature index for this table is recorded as 16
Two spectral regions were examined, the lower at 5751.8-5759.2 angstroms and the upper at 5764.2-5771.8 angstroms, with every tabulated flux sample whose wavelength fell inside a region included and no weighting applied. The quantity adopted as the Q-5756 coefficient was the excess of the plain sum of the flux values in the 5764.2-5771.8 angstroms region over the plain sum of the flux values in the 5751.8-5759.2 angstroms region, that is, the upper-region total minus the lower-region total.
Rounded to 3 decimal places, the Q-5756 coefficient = 0.105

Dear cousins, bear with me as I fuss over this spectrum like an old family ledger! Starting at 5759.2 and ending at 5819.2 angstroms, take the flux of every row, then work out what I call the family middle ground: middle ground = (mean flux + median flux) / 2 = 0.562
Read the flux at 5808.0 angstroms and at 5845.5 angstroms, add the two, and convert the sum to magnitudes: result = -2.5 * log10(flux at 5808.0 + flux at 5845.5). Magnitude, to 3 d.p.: -0.155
